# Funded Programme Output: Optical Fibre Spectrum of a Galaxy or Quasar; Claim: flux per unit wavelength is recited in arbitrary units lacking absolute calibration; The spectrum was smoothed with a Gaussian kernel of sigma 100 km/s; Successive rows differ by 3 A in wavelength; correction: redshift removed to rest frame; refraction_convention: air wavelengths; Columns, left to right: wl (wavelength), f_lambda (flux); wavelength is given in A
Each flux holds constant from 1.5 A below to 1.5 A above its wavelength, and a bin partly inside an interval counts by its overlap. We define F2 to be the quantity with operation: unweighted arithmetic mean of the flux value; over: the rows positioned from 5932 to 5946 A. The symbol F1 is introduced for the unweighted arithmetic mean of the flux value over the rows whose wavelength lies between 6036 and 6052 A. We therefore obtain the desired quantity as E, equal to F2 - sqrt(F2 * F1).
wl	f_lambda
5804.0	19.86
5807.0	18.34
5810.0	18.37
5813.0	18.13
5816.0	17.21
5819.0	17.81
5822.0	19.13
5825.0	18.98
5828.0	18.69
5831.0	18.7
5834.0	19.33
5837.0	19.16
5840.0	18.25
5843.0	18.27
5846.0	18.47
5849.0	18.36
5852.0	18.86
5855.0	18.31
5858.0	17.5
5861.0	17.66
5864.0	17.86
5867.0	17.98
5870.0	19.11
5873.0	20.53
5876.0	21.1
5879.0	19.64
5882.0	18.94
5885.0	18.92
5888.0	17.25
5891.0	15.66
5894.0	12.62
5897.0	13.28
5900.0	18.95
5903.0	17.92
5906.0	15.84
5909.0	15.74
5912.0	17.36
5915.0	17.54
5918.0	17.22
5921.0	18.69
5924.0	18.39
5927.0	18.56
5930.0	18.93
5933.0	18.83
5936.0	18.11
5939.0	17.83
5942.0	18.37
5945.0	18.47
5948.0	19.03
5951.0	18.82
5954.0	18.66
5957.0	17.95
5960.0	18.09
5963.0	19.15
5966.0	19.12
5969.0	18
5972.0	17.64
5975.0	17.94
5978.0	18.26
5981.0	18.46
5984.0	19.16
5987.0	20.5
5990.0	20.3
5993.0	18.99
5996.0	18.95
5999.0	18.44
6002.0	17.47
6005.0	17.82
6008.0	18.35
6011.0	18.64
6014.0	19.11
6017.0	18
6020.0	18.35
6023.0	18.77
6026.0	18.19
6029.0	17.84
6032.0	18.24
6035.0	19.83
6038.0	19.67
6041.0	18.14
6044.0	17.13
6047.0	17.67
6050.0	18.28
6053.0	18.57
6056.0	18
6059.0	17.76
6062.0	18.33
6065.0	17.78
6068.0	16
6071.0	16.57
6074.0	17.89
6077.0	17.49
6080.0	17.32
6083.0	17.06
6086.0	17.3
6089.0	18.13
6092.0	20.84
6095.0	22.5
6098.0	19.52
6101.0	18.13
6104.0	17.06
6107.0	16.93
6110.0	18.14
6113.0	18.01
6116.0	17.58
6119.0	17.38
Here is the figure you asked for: 0.072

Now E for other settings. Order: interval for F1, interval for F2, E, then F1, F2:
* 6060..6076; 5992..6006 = 0.517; 17.31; 18.3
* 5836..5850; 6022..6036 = 0.036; 18.50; 18.6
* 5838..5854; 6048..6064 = -0.127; 18.44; 18.2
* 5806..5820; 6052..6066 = 0.058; 17.97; 18.1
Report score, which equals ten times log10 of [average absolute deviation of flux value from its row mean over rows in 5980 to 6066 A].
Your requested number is -2.1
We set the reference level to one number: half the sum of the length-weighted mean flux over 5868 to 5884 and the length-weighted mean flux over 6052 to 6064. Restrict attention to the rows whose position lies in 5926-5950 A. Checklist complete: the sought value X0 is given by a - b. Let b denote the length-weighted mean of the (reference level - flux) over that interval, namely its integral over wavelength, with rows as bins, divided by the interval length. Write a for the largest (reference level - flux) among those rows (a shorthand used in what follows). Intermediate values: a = 1.1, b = 0.4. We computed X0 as 0.7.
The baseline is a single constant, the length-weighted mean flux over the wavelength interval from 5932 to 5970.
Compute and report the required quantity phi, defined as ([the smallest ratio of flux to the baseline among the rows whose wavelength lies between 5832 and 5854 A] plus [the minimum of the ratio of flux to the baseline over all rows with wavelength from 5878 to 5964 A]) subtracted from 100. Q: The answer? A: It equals 98.3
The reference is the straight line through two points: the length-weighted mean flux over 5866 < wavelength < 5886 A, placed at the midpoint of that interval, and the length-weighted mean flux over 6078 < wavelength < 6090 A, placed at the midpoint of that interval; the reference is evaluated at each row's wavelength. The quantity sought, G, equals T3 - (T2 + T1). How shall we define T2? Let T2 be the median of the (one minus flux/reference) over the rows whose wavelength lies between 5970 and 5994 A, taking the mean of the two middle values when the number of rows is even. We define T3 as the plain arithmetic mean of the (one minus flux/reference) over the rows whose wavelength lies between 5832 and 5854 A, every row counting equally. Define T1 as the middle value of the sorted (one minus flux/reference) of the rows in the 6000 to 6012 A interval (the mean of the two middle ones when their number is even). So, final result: 0.07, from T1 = 0.006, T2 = -0.018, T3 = 0.06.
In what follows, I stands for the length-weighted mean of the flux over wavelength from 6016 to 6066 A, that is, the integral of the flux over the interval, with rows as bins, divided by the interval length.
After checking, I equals 18.28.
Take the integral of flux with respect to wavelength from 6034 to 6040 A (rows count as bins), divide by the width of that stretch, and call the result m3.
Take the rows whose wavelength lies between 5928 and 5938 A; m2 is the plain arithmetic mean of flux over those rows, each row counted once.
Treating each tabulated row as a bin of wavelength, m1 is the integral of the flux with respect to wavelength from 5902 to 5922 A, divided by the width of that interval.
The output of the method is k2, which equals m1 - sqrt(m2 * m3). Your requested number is -2.0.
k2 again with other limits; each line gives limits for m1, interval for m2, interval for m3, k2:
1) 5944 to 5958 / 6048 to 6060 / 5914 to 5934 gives 0.4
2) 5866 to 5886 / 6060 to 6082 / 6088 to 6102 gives 0.9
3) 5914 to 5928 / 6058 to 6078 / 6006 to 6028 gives 0.2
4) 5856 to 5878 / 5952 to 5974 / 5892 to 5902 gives 2.2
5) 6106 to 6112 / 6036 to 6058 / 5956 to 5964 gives -0.7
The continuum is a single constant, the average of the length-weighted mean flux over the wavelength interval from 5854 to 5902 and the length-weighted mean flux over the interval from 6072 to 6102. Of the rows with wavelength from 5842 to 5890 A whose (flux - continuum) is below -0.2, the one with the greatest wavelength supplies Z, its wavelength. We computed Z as 5888.0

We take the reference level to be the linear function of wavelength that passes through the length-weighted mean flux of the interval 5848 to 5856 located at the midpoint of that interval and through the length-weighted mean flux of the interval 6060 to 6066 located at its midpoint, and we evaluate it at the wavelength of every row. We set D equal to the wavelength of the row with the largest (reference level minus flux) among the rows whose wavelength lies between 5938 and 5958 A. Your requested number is 5939.0 A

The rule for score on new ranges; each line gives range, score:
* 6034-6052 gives -0.6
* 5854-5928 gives 1.4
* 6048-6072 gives -1.6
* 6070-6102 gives 1.4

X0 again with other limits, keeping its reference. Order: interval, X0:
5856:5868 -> 0.3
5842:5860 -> 0.8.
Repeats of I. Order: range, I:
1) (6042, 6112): 18.02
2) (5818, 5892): 18.60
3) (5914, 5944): 18.26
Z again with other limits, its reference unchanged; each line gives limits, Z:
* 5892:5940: 5939.0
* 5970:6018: 6017.0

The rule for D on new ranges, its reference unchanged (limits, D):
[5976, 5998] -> 5978.0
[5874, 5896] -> 5894.0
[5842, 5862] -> 5858.0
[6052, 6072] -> 6068.0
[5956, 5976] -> 5972.0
